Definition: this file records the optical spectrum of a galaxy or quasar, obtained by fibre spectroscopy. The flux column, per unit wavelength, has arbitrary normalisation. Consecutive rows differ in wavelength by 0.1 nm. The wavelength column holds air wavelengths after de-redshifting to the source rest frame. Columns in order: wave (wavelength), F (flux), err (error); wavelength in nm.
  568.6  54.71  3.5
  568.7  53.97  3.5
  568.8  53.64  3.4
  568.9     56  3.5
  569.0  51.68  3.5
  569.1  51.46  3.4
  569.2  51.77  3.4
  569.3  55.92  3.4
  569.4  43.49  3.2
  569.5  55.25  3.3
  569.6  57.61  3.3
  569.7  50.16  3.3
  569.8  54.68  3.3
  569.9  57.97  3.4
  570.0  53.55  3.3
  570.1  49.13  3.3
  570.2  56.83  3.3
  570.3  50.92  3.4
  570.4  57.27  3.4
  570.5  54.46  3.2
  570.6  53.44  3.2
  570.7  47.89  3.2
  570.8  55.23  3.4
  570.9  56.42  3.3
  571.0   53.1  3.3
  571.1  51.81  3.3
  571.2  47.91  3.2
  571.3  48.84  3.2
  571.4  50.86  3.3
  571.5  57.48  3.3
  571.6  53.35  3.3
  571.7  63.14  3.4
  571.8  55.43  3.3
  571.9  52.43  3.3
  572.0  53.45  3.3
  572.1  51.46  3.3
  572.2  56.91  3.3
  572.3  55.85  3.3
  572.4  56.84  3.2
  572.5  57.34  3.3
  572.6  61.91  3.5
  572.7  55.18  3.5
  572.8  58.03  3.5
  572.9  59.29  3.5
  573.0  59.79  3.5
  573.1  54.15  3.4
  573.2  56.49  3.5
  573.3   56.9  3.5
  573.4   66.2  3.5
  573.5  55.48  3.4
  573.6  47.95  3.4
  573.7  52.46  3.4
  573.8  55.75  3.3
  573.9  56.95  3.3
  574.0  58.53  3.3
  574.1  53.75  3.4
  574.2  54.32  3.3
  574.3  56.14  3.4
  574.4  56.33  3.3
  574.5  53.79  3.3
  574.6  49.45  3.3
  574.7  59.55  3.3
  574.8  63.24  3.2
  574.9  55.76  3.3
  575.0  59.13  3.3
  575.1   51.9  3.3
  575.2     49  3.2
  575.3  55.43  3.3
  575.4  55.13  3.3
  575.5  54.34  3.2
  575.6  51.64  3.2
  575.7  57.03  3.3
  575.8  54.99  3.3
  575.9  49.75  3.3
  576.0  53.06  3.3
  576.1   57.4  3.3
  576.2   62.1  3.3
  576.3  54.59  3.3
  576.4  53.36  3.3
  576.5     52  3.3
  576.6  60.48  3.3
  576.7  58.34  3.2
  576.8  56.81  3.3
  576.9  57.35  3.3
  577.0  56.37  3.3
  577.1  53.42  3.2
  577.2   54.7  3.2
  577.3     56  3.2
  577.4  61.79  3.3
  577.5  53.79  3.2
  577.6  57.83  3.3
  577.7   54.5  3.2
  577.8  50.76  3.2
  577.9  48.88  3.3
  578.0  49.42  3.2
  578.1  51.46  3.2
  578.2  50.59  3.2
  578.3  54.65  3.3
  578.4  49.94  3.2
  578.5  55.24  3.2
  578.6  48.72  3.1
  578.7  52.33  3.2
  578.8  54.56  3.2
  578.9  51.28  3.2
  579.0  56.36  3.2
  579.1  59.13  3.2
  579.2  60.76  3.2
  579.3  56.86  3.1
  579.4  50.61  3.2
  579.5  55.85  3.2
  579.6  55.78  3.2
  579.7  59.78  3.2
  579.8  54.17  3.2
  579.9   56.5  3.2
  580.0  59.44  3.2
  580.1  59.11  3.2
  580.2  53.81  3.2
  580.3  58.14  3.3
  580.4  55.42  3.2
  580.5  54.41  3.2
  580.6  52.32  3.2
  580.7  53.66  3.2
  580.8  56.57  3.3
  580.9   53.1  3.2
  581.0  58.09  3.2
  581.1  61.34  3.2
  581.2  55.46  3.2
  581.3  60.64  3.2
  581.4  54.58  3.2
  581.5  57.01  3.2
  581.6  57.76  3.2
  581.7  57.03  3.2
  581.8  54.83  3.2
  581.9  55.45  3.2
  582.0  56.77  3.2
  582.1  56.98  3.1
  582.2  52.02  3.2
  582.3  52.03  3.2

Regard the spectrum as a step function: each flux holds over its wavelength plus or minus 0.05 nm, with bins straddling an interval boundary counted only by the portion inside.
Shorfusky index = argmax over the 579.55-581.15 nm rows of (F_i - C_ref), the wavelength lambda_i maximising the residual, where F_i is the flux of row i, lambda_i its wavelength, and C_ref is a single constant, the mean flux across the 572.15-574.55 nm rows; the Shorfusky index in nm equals 581.1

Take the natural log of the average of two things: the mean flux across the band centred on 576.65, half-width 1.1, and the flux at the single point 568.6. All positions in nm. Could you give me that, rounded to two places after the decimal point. 4.01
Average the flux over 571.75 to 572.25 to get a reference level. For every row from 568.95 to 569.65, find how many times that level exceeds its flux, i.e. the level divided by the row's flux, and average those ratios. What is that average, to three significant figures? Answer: 1.04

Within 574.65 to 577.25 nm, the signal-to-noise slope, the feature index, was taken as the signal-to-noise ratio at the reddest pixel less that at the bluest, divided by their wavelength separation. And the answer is -0.38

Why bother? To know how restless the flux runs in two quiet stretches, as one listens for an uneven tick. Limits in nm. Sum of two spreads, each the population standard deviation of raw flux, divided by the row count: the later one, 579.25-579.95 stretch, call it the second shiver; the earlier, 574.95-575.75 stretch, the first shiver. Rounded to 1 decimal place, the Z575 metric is 5.6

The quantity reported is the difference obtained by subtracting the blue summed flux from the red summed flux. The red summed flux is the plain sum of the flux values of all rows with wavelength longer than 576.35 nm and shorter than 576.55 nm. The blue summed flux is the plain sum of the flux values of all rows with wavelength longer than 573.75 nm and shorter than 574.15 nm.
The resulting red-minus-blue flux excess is -120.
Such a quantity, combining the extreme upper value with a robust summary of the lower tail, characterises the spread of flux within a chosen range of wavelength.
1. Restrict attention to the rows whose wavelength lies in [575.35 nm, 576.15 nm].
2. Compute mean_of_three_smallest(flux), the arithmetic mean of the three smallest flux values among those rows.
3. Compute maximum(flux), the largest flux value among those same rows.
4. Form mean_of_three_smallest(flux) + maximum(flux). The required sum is 109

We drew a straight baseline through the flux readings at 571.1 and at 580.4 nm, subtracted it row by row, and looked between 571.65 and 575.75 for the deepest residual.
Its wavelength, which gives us 573.6 nm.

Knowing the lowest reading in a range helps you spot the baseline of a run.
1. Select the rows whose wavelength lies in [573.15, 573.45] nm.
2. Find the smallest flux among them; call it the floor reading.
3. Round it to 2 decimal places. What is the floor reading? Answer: 56.49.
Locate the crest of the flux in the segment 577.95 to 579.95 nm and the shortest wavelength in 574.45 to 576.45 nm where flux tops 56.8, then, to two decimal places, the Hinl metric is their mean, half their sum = 576.95 nm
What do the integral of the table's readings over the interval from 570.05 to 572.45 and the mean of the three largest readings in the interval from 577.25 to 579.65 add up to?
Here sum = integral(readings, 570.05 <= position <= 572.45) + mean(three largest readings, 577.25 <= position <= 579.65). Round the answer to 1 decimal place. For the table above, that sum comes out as 189.6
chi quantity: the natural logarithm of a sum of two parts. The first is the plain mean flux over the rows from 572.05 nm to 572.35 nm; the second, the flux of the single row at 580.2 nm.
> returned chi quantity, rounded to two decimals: 4.69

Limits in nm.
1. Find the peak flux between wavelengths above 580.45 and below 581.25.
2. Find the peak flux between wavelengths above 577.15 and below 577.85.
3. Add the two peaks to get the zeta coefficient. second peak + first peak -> 123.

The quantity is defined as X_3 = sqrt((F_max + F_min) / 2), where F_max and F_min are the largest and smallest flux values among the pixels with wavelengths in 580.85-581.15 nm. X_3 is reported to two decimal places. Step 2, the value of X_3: 7.56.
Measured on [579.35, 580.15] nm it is 7.43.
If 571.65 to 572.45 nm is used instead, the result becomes 7.57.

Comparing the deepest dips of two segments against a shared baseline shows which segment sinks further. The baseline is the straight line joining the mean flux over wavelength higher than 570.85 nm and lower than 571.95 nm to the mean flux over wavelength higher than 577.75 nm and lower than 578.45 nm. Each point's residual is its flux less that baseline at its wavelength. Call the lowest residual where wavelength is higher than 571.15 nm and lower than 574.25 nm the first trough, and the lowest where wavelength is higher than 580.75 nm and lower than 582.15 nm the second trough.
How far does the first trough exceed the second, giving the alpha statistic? -9.4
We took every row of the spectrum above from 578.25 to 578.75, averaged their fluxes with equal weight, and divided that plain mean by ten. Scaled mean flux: 5.22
